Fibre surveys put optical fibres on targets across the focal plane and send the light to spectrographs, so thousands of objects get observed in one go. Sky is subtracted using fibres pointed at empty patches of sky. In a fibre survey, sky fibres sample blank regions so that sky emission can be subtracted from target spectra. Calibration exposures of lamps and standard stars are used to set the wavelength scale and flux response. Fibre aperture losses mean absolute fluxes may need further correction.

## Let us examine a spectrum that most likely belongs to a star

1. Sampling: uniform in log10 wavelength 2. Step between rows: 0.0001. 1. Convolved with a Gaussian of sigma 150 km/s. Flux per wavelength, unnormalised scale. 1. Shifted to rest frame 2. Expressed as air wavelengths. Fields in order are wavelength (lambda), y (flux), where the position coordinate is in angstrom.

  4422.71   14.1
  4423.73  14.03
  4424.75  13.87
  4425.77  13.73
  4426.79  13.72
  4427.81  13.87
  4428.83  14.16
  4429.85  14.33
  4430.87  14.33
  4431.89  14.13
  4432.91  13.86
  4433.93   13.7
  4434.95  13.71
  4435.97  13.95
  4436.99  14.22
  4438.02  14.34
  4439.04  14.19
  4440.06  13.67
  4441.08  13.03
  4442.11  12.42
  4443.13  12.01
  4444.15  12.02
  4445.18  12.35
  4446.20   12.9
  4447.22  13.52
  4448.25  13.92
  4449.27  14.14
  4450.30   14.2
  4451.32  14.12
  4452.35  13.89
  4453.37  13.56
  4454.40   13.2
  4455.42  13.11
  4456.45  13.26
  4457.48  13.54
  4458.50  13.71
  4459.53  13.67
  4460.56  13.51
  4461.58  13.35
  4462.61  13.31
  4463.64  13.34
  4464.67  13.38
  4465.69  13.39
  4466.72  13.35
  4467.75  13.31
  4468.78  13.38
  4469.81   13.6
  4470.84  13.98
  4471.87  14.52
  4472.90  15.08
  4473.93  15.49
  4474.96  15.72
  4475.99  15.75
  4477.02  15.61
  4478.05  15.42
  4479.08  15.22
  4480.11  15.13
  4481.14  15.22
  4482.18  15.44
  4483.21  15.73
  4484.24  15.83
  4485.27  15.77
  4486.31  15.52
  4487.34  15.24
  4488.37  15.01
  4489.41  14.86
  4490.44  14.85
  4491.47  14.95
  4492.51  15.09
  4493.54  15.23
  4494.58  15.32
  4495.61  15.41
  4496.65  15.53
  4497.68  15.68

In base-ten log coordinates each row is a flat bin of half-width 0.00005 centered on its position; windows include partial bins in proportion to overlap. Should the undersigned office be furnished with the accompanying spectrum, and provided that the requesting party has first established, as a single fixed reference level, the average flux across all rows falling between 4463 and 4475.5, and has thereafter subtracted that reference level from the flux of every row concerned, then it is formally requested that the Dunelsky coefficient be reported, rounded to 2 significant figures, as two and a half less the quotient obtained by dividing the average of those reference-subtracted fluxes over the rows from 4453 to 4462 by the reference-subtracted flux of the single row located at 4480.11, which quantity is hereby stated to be 3.1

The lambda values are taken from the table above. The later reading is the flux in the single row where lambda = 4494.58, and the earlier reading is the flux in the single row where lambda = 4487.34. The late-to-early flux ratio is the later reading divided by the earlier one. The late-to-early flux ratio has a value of 1.01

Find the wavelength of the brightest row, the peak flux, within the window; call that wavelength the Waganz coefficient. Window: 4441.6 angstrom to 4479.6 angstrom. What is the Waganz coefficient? 4475.99 angstrom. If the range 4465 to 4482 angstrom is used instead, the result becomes 4475.99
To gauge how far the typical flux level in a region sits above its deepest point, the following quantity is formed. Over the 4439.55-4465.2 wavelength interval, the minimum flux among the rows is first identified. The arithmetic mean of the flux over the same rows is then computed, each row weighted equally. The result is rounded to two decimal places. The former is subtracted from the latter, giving 1.32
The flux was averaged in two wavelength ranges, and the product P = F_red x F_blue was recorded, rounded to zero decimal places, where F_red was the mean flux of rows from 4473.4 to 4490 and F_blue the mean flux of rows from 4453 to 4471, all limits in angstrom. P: 207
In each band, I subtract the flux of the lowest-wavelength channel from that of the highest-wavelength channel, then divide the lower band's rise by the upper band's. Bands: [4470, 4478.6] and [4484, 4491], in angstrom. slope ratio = -1.5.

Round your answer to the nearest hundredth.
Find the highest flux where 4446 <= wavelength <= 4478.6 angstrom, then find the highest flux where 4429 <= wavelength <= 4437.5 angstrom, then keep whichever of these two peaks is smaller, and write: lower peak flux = 14.33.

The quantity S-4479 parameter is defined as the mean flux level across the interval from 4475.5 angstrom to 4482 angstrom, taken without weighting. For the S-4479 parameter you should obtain 15.39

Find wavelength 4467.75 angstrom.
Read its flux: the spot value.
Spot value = 13.31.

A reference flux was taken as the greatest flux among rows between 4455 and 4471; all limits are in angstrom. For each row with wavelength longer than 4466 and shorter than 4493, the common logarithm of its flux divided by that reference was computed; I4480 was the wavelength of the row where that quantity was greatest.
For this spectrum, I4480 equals 4484.24 angstrom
